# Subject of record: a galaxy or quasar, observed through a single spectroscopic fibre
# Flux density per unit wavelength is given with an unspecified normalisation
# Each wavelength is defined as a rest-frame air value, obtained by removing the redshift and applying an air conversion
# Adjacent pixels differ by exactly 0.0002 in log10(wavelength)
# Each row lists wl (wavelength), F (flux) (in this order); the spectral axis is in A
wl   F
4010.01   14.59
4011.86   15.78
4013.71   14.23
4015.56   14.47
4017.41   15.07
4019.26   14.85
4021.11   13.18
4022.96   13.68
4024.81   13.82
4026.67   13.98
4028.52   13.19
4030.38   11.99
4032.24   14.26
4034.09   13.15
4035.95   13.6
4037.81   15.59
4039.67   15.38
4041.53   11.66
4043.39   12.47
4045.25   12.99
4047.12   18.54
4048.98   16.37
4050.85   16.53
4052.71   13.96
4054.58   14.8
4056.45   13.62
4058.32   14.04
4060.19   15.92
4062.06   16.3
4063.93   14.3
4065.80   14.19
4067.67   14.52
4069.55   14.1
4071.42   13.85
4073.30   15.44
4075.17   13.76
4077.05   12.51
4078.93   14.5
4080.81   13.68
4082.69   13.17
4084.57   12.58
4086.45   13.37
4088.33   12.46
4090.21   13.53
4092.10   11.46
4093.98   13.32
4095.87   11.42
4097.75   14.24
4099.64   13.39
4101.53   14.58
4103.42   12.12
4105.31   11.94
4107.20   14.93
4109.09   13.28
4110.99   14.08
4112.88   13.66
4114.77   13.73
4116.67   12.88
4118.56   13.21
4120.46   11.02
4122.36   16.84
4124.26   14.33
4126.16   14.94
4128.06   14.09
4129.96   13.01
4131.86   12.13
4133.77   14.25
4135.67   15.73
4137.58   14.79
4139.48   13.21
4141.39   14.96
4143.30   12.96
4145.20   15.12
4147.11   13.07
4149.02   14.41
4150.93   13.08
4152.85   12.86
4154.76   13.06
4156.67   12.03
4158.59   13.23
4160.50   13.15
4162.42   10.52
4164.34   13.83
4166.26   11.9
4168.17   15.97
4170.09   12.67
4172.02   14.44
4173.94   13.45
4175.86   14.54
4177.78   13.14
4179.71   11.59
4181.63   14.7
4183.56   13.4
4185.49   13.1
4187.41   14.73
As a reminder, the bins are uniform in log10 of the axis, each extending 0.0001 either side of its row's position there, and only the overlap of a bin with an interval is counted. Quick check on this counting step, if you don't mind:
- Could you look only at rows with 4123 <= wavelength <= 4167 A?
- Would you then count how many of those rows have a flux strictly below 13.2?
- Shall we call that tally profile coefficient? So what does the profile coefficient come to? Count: 11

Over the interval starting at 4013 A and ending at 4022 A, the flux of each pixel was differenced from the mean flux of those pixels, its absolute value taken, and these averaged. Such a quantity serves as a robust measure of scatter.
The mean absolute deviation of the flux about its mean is 0.52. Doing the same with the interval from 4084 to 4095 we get 0.62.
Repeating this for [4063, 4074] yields 0.39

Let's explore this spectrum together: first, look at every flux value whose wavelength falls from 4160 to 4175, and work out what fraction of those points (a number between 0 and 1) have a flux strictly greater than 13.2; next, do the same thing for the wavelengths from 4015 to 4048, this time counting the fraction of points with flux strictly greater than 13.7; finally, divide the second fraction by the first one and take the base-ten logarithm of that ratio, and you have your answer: 0.0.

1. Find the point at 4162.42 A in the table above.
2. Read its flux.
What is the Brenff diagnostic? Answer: 10.52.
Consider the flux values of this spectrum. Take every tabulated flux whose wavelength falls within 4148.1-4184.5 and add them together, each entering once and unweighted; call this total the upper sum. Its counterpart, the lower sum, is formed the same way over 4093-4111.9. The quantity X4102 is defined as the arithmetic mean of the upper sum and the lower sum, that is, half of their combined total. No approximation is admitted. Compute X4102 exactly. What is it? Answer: 193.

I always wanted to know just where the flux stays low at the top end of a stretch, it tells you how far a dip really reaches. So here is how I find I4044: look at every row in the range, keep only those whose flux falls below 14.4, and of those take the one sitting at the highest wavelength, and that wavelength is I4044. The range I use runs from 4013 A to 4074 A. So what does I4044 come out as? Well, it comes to 4071.42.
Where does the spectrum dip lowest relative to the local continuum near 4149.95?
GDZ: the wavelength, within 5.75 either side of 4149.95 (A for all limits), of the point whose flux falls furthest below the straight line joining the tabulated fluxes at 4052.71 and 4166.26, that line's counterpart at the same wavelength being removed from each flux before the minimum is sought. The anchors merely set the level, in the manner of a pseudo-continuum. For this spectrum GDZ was 4152.85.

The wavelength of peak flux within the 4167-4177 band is 4168.17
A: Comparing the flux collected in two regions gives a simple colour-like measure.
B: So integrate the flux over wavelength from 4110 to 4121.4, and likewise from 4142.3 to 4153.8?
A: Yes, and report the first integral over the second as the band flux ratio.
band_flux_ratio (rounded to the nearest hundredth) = 0.96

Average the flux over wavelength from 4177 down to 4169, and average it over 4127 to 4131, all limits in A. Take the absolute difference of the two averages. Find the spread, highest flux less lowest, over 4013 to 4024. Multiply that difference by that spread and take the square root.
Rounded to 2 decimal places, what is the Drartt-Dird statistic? 0.65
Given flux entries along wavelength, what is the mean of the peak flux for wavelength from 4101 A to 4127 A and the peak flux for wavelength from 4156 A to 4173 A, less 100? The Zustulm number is -83.6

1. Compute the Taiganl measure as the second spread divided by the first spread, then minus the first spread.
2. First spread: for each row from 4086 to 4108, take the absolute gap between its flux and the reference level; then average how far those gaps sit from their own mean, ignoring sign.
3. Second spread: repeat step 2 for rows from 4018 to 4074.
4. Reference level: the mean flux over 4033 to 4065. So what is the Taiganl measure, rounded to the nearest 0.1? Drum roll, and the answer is -0.2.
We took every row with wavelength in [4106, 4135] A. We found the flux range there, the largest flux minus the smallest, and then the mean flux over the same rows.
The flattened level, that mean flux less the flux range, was 7.9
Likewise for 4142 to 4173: 7.8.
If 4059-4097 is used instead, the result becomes 8.8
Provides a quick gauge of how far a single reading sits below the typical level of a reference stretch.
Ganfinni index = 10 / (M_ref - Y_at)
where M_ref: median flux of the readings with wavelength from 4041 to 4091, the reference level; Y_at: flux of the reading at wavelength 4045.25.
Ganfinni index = 10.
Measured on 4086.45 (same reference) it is 17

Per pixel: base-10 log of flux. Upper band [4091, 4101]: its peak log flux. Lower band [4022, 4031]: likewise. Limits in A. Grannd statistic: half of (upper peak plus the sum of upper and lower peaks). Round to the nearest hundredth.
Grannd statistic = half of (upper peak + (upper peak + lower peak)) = 1.73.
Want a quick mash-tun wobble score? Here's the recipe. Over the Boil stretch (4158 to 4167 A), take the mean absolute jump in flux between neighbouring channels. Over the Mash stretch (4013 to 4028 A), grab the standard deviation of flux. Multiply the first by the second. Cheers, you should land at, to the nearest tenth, 1.2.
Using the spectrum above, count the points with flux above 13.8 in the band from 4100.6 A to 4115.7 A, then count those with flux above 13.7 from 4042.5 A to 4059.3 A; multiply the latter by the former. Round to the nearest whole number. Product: 18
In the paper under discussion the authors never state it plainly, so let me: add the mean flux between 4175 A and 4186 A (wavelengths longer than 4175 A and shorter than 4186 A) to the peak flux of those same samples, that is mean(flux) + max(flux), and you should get 28.1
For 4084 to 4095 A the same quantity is 26.3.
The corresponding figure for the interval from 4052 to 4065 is 31.0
